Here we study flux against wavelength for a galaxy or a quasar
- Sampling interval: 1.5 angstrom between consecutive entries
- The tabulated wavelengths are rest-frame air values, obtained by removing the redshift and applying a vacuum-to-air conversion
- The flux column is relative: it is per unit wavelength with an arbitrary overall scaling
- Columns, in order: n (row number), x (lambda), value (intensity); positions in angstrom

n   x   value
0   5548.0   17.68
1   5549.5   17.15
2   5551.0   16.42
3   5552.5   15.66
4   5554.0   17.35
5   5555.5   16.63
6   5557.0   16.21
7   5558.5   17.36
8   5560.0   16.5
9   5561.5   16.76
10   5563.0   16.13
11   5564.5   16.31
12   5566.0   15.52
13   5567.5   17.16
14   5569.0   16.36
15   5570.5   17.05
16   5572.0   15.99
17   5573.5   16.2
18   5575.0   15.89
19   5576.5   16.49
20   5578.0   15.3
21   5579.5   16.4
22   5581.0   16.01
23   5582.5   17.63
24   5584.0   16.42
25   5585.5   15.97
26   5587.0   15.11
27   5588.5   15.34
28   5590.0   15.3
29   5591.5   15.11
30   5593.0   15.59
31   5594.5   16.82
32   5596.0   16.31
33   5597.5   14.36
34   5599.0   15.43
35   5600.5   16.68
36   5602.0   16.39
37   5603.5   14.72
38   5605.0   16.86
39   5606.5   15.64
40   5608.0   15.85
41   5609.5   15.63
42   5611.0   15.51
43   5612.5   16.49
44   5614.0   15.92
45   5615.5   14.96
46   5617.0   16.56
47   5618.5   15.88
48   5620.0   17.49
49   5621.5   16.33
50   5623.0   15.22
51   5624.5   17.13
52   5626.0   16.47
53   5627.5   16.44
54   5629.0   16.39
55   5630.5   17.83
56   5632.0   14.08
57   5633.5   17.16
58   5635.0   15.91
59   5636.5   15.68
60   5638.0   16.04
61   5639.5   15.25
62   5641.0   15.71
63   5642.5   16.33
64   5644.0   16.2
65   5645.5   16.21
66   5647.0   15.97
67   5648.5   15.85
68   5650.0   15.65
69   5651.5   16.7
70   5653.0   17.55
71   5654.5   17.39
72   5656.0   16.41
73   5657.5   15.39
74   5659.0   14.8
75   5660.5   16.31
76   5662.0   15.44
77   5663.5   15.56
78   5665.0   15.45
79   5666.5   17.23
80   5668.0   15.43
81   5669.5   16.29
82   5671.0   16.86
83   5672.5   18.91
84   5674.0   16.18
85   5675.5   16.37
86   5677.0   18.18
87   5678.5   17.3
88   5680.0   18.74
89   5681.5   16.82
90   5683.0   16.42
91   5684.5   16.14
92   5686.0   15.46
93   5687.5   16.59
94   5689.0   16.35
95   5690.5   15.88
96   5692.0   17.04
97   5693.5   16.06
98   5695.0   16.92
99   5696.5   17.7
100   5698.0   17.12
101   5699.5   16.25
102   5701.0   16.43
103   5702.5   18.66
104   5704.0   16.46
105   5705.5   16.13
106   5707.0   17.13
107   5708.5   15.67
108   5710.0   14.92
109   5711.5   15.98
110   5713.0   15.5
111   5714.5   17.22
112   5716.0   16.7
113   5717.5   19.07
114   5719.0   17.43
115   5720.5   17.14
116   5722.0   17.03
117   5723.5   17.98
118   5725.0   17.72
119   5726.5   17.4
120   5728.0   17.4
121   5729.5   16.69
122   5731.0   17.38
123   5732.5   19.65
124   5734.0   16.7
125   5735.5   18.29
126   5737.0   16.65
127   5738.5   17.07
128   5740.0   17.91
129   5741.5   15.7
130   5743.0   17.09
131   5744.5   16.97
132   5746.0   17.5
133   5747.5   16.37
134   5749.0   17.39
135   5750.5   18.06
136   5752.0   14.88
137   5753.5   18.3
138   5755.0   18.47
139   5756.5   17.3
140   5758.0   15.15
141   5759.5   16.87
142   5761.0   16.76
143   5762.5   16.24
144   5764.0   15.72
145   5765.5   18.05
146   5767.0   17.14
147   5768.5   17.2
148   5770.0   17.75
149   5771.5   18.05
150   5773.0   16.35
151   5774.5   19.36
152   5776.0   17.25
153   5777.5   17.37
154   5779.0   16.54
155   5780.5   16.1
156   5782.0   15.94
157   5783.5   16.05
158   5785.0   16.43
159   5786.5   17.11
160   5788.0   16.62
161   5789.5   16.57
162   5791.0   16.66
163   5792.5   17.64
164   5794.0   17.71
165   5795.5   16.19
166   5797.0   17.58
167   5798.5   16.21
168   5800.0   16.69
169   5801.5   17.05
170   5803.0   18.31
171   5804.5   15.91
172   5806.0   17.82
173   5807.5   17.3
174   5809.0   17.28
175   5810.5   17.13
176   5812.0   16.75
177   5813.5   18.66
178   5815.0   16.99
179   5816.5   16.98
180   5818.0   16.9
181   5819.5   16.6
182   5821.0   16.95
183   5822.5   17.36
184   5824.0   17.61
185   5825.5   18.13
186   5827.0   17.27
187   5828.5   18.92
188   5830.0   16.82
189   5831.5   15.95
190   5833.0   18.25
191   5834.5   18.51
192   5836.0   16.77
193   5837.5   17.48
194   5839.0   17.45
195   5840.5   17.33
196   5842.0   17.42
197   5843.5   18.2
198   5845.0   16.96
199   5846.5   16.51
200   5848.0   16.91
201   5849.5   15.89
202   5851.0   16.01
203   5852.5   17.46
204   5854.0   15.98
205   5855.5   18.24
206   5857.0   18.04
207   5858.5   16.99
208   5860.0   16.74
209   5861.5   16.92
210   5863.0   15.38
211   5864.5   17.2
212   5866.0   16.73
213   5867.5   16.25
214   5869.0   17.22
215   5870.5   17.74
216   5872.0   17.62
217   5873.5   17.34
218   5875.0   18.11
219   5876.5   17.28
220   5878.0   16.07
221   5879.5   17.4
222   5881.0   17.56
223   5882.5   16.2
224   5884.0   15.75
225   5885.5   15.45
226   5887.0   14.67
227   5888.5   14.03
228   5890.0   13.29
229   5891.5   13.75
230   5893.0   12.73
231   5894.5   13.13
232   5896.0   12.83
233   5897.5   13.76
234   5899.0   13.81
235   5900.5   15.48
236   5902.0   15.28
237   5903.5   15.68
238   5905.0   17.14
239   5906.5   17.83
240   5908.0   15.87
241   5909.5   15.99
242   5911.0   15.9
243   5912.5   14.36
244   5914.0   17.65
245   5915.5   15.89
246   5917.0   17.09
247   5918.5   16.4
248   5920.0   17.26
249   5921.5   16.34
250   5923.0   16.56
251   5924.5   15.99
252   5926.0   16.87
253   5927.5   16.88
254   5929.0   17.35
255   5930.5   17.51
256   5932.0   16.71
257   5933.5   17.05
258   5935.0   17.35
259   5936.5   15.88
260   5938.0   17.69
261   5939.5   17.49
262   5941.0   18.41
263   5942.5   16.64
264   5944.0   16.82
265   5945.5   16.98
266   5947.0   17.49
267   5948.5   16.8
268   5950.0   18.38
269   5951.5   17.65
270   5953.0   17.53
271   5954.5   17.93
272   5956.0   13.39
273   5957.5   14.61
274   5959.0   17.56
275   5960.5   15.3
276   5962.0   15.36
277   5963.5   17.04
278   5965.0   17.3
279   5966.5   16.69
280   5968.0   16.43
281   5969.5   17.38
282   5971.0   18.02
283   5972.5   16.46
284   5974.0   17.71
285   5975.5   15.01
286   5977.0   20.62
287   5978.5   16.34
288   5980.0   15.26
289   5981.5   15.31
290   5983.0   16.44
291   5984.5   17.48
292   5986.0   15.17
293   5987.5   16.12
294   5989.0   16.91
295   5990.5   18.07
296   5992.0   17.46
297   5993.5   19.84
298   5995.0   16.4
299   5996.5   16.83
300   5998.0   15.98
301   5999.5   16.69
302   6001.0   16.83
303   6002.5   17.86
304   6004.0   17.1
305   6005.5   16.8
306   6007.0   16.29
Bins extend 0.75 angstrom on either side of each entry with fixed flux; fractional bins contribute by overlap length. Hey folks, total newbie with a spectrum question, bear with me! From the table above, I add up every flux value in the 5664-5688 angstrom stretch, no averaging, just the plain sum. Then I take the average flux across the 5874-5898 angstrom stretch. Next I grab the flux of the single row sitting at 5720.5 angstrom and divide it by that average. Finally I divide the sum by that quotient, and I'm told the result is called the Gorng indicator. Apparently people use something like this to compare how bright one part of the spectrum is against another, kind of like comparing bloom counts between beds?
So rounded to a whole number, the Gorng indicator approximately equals 237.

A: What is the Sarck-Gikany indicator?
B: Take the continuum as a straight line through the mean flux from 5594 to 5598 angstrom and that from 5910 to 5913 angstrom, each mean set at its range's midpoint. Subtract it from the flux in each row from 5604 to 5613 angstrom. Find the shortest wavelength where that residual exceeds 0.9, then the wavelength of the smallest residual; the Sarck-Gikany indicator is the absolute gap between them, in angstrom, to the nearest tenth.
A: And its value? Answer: 6.0 angstrom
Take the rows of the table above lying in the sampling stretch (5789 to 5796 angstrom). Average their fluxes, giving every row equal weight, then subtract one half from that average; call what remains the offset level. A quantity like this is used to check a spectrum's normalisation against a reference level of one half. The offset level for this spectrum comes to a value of 16.5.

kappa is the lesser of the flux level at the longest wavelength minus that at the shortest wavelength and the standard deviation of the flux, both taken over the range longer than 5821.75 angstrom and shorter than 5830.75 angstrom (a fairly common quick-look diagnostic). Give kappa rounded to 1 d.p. -0.5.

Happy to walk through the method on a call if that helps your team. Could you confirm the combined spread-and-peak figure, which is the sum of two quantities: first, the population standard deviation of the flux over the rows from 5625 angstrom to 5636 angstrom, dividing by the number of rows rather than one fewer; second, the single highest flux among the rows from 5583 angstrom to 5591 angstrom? 17.5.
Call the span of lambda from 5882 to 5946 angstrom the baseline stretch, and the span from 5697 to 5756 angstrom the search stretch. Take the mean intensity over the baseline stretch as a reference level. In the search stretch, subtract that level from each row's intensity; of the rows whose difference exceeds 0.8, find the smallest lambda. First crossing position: 5698.0 angstrom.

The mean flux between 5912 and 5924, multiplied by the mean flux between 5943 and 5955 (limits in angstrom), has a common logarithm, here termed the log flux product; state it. 2.46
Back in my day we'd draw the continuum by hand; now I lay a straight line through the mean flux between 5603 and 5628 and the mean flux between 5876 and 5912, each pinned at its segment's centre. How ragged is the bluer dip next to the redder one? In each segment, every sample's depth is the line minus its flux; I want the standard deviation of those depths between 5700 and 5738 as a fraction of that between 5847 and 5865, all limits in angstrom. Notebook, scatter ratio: 1.3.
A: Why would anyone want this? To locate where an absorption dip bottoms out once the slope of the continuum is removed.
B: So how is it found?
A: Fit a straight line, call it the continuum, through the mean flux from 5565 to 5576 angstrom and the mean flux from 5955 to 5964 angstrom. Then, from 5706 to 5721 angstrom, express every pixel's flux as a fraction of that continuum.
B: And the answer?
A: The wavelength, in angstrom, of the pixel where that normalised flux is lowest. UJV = 5710.0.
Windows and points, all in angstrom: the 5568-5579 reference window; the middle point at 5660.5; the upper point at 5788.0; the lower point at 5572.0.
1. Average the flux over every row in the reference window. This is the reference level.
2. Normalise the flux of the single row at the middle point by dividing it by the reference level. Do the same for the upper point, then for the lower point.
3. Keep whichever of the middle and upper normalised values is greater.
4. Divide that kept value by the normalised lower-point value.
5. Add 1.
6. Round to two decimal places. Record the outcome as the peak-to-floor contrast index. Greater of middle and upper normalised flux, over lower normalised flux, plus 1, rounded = 2.04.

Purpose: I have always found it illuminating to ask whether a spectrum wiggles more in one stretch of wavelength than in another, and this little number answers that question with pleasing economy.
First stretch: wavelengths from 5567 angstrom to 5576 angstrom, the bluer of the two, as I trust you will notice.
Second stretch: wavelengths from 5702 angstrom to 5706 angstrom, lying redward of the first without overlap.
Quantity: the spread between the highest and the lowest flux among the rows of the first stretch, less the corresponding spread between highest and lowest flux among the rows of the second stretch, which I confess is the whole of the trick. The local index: -1.3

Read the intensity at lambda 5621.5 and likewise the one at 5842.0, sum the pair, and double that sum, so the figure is 67.5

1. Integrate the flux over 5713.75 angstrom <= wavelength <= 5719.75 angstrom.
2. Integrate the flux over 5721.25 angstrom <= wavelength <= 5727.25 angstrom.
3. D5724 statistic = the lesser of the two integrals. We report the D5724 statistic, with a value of 105.2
